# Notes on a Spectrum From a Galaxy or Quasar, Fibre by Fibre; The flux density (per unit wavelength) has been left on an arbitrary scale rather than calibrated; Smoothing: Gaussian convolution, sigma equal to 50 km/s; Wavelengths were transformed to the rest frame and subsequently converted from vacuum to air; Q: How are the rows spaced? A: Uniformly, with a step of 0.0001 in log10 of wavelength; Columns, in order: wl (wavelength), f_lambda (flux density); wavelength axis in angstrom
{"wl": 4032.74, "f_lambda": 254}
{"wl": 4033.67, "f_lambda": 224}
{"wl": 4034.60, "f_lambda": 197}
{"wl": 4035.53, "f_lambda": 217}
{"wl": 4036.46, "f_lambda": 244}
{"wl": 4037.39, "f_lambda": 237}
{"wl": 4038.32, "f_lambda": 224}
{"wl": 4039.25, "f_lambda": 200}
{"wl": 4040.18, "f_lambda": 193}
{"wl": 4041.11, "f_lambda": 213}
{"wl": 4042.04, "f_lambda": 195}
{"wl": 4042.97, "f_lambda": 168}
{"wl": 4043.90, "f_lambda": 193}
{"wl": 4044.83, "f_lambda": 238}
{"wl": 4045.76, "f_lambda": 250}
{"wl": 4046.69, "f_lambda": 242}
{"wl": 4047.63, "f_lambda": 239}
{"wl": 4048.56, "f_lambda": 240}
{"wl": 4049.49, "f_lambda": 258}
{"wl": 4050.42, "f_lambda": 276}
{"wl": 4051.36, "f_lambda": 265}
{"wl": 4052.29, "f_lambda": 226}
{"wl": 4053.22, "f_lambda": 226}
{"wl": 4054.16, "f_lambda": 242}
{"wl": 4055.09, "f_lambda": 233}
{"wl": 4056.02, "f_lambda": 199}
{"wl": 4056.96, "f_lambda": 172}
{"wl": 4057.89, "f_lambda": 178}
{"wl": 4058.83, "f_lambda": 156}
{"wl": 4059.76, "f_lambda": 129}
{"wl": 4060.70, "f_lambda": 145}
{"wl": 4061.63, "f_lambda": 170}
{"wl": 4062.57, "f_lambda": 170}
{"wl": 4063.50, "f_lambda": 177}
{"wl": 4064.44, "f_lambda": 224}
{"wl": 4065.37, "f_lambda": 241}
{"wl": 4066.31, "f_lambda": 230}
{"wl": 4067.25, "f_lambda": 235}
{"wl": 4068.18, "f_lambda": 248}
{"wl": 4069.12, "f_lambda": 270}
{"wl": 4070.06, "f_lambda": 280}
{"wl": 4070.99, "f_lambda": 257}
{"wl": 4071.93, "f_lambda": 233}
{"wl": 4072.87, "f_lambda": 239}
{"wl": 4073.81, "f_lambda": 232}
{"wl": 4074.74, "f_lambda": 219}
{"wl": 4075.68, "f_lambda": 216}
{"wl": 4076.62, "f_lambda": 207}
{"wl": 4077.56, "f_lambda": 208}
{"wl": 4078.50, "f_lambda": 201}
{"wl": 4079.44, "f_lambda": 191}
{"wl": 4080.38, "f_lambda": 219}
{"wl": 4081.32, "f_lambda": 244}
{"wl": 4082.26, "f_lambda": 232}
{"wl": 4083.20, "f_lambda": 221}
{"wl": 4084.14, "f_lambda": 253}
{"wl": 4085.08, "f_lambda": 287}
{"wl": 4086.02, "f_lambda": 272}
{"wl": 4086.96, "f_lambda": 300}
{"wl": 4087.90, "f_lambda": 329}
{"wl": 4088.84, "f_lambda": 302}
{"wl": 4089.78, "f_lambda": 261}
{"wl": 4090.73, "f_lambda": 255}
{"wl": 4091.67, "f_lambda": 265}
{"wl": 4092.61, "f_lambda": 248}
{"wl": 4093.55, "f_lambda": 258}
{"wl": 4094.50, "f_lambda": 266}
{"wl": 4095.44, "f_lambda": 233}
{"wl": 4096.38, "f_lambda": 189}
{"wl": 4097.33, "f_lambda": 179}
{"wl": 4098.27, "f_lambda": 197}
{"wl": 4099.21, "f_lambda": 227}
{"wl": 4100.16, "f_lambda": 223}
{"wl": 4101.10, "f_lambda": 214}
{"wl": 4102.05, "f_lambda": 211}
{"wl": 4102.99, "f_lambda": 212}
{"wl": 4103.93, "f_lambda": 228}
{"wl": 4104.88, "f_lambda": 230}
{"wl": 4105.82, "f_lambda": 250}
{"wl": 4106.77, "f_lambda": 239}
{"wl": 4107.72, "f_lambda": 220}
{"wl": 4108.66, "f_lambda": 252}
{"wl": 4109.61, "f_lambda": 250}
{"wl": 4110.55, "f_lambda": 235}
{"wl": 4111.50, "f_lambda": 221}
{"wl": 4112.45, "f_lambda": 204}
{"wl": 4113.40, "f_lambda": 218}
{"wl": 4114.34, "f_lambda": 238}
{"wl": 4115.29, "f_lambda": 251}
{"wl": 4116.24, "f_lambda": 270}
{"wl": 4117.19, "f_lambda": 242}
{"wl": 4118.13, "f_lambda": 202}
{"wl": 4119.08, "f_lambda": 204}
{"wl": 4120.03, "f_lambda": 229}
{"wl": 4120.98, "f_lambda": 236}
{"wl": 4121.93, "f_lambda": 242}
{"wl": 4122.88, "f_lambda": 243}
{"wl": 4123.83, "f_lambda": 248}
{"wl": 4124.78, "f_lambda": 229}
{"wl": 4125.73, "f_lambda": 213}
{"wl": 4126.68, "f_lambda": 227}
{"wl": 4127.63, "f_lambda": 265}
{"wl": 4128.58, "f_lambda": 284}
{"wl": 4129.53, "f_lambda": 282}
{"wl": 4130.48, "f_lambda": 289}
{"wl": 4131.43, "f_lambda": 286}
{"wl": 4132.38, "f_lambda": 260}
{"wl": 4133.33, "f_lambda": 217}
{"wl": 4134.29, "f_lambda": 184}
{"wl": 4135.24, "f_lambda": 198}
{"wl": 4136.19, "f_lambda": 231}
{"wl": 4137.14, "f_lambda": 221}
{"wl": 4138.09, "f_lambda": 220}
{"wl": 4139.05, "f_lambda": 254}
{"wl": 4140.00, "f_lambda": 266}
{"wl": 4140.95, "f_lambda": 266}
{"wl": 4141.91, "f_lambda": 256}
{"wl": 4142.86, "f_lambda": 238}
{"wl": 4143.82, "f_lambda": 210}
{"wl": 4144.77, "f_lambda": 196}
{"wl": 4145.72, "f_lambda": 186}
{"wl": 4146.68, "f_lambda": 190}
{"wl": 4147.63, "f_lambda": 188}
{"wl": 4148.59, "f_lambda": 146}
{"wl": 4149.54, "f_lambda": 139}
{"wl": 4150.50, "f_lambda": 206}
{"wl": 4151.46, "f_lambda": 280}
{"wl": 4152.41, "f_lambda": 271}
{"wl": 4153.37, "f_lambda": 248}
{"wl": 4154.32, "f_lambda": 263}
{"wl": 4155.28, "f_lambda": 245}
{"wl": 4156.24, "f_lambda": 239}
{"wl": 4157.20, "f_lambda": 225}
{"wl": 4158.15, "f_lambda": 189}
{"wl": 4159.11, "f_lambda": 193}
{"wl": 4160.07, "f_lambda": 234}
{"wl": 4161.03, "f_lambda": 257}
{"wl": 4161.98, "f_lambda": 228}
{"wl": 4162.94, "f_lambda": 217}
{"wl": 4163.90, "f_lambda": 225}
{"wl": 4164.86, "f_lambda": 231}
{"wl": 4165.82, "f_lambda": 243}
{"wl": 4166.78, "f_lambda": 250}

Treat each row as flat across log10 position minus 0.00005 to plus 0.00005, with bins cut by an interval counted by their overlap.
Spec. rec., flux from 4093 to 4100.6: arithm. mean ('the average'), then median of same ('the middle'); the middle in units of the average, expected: 1.02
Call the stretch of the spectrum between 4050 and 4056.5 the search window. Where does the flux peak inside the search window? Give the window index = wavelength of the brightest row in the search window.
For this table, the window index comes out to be 4050.42 angstrom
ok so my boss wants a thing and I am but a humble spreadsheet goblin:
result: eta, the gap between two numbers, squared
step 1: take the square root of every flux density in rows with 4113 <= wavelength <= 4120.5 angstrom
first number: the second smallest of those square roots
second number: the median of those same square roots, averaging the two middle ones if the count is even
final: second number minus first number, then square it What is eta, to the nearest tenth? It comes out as 1.0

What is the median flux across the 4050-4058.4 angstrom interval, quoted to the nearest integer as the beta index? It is 226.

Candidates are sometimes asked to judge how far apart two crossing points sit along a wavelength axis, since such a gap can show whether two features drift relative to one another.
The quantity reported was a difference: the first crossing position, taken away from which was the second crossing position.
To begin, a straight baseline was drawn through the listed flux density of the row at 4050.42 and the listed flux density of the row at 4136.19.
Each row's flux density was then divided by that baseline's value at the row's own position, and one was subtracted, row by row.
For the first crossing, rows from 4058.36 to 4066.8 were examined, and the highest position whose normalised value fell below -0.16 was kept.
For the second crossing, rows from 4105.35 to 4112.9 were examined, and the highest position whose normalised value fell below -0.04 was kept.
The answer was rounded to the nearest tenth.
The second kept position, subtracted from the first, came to -48.0 angstrom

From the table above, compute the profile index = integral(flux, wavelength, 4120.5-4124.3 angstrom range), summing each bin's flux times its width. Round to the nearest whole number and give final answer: 920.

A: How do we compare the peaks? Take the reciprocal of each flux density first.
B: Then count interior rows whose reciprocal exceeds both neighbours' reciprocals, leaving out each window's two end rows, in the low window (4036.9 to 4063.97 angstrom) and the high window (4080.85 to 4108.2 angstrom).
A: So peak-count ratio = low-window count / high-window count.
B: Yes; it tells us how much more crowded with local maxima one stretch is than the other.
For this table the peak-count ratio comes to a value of 0.83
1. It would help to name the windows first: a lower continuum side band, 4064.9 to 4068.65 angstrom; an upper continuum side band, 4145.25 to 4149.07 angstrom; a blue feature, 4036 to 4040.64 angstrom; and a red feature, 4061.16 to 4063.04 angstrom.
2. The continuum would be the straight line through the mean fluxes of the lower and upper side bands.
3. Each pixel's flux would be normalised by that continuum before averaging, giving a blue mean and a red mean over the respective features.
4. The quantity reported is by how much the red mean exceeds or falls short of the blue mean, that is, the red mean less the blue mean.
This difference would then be -0.14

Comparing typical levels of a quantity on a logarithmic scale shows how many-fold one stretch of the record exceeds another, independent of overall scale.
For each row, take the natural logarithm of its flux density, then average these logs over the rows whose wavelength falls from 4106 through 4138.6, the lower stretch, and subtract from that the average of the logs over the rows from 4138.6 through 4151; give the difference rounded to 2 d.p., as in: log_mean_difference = 0.13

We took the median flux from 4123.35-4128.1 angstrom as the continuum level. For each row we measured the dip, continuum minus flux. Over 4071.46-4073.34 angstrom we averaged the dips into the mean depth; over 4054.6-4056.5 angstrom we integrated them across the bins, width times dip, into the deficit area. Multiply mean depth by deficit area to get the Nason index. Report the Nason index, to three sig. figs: -170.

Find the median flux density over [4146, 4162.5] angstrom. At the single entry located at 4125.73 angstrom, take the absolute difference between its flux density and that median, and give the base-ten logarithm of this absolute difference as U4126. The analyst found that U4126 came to 1.2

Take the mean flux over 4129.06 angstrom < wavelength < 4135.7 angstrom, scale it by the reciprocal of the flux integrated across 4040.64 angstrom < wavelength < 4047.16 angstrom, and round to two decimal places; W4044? 0.18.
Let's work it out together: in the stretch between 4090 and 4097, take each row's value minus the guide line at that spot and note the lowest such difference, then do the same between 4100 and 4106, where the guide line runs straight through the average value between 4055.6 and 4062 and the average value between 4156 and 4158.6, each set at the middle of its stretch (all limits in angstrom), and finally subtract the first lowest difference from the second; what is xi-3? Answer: 19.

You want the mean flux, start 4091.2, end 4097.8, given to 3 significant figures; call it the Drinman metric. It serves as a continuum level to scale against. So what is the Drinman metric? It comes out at 234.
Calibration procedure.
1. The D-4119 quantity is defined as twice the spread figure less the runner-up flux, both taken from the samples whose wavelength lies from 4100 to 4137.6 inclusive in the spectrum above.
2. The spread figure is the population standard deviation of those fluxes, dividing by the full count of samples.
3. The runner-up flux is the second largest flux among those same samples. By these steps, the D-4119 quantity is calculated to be -236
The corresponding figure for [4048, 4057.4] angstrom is -206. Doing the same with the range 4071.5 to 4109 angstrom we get -238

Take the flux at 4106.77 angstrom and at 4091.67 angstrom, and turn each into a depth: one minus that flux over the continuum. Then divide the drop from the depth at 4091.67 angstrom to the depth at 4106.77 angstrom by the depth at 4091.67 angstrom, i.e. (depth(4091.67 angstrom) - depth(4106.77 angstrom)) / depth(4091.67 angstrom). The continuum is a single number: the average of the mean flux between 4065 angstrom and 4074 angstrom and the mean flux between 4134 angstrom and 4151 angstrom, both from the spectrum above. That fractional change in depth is 0.72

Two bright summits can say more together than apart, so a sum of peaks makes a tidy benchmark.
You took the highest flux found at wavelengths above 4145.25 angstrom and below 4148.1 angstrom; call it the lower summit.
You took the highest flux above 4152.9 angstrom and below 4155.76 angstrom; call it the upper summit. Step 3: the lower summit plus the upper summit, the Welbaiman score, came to 453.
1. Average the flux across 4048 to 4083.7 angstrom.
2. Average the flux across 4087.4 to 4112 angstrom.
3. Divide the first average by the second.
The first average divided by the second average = 0.92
